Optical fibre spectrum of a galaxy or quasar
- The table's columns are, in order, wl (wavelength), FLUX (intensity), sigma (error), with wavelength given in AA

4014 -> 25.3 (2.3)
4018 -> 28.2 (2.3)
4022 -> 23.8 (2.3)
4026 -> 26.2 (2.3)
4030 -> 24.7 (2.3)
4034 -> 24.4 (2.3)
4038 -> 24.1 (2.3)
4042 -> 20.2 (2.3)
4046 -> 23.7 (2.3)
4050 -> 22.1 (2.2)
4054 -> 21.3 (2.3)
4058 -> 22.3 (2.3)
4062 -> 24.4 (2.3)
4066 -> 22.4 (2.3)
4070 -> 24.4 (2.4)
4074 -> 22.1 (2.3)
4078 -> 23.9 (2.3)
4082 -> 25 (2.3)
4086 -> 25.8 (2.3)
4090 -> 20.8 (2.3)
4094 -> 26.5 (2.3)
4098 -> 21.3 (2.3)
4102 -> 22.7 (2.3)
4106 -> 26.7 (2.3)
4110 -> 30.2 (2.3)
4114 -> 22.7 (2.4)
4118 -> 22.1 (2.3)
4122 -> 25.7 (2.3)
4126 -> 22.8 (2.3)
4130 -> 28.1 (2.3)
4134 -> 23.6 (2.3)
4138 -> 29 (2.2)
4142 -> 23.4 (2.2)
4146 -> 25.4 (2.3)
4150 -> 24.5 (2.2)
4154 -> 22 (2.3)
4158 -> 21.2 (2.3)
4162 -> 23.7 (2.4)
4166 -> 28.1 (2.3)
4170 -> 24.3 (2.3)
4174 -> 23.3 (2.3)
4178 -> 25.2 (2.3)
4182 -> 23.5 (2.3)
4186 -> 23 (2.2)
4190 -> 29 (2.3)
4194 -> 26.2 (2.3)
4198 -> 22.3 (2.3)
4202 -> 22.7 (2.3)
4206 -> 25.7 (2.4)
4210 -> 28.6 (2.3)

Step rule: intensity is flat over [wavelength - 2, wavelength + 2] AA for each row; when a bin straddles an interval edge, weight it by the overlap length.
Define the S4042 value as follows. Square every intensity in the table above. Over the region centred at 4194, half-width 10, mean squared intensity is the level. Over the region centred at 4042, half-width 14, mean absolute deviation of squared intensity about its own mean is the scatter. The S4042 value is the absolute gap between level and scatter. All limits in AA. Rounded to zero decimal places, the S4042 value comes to 547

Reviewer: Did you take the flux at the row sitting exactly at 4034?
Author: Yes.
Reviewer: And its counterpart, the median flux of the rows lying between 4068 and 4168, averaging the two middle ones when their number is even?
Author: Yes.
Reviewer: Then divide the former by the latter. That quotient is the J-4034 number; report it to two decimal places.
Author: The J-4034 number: 1.02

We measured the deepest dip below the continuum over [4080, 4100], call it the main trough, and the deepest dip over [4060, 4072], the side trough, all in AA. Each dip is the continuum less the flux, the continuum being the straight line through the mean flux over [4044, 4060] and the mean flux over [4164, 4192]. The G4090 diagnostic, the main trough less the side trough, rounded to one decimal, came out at 2.1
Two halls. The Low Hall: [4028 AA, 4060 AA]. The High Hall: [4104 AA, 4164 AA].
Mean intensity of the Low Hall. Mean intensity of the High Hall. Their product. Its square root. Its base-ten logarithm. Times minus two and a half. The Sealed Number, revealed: -3.44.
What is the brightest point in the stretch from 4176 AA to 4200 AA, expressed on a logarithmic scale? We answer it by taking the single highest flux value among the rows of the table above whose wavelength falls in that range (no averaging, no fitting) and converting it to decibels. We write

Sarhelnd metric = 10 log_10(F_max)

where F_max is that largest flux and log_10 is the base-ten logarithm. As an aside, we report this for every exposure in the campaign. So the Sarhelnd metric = 14.6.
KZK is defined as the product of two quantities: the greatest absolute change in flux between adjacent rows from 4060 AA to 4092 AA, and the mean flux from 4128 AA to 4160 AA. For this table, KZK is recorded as 123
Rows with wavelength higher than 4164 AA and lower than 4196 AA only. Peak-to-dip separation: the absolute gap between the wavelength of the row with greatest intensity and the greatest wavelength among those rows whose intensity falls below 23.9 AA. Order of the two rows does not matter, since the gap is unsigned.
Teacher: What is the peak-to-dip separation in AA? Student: 4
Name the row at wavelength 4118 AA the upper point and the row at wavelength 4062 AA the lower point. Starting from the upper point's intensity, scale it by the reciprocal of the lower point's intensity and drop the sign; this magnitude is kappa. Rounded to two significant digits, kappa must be 0.91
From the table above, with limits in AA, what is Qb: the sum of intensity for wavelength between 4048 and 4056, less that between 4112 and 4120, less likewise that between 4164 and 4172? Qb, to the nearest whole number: -54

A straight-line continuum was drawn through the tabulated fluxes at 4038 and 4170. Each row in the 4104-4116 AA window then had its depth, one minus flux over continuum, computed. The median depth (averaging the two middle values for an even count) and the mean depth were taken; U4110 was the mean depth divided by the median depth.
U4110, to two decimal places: 0.93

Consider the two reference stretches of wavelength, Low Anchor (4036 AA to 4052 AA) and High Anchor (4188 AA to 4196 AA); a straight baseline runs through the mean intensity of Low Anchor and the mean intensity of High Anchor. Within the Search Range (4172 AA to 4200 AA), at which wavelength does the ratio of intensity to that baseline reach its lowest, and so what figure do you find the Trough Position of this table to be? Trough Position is 4198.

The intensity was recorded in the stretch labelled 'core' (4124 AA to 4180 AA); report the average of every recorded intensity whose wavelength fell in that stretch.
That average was 24.6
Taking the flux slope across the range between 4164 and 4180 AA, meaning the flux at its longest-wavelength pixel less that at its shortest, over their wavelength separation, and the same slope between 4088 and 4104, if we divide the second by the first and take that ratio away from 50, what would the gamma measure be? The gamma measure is 50.7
